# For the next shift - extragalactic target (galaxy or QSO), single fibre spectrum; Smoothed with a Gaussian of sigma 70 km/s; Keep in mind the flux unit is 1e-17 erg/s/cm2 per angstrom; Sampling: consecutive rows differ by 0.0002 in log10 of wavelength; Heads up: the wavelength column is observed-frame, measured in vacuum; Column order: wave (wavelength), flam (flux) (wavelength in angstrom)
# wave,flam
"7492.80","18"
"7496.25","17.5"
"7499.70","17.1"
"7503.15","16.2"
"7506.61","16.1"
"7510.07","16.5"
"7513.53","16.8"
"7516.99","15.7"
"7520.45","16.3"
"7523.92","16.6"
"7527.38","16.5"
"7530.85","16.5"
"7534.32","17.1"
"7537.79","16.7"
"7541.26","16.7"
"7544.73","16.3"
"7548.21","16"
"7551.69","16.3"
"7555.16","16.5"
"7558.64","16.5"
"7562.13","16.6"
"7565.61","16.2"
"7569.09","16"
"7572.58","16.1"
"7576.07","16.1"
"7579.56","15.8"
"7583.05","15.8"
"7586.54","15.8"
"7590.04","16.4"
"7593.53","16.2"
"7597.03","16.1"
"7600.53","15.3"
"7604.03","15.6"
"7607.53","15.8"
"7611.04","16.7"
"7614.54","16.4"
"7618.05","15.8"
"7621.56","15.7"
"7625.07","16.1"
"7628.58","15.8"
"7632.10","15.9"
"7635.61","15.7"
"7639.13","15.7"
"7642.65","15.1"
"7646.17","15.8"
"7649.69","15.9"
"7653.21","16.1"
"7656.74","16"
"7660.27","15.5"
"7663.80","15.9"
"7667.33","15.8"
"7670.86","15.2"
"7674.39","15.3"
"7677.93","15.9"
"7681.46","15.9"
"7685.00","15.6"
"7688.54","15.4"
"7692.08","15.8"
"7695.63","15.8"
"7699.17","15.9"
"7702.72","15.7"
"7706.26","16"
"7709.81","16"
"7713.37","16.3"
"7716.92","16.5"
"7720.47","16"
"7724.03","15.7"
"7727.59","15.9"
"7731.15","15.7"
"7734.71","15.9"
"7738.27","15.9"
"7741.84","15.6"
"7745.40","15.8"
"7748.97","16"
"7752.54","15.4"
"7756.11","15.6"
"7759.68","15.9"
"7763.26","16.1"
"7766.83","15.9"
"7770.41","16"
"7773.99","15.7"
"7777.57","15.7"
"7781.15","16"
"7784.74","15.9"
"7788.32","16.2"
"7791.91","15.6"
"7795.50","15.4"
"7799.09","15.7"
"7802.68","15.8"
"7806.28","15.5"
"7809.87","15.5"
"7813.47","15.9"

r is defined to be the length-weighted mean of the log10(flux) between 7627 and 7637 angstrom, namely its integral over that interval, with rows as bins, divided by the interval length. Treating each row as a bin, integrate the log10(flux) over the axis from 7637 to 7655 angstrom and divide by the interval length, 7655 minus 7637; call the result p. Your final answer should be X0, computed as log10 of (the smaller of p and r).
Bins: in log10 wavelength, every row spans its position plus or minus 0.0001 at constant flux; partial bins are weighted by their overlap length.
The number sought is 0.0778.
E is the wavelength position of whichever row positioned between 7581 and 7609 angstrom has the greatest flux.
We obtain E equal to 7590.04 angstrom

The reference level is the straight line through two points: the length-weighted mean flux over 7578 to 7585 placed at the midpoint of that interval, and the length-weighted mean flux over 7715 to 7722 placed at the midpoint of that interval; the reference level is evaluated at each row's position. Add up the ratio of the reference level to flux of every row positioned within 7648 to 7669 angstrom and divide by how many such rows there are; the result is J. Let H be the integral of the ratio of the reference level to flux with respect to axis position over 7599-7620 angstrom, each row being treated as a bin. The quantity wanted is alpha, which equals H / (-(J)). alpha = -20.7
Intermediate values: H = 21.0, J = 1.01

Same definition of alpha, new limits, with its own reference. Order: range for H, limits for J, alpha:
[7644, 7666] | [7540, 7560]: -23.3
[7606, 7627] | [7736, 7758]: -20.0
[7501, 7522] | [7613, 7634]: -20.1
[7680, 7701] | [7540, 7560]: -22.5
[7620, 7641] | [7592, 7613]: -21.3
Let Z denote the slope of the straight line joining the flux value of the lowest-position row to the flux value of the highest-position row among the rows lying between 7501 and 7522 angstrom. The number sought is 0.006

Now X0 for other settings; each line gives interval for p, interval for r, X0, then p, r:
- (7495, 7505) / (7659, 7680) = 0.0768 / 1.23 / 1.19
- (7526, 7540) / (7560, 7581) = 0.0819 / 1.22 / 1.21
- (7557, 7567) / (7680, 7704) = 0.0778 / 1.22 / 1.20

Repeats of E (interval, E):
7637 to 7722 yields 7716.92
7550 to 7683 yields 7611.04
